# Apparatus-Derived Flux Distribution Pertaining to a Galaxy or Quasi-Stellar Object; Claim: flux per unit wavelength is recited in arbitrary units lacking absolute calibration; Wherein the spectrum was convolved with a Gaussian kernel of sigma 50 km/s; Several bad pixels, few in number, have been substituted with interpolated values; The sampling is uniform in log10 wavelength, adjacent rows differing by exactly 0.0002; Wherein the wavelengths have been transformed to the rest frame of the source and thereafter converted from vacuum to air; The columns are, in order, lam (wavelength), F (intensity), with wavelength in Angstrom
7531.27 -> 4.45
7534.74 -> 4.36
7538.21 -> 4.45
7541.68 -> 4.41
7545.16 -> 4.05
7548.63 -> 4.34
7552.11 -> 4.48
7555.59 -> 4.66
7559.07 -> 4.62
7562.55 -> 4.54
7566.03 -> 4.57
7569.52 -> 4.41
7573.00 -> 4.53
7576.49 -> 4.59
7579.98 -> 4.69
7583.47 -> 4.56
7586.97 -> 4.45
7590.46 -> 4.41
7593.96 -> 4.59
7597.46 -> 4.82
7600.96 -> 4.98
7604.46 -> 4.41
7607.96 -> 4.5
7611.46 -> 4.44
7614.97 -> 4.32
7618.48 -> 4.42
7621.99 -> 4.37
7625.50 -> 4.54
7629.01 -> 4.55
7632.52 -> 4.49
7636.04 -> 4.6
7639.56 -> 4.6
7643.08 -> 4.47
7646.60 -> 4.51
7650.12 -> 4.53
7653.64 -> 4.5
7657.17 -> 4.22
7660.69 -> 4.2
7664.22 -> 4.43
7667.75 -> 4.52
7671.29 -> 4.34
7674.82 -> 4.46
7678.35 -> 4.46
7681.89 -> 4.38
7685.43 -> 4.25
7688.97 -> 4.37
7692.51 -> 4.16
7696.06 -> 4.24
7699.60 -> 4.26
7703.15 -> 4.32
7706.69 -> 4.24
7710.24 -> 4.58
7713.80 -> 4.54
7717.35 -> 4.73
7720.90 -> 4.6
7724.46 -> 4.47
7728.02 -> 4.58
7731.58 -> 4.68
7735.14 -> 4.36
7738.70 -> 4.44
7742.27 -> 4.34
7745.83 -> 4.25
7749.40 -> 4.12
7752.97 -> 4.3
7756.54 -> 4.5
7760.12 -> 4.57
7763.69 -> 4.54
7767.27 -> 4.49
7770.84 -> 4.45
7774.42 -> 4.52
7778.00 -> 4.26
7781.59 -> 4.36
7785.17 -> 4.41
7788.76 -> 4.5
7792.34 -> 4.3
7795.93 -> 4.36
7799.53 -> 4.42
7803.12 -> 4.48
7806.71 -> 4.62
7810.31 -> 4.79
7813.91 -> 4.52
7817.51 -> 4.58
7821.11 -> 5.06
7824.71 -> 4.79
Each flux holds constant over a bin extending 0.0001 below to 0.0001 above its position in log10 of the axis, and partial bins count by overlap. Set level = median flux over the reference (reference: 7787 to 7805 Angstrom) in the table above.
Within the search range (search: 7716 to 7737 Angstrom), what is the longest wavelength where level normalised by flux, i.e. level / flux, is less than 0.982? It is 7731.58 Angstrom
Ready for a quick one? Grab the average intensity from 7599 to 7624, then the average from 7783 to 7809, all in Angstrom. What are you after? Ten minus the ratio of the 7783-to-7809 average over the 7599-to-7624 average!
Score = 9.011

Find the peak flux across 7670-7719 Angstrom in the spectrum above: 4.73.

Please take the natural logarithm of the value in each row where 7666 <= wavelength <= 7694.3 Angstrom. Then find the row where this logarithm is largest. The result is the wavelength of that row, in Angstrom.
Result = 7667.75 Angstrom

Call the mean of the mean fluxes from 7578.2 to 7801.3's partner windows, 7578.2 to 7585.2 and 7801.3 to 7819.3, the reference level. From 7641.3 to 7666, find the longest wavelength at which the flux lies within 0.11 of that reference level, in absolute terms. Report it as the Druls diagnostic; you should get 7650.12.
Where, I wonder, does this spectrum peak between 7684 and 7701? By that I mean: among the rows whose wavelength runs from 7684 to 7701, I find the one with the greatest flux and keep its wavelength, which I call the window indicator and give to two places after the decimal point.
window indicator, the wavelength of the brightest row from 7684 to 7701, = 7688.97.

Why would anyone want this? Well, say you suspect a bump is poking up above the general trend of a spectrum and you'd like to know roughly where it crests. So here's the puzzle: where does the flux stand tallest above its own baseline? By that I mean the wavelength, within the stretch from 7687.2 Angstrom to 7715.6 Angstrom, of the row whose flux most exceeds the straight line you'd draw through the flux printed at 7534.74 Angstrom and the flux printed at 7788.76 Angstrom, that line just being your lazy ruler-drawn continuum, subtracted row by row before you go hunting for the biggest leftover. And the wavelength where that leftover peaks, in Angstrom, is 7710.24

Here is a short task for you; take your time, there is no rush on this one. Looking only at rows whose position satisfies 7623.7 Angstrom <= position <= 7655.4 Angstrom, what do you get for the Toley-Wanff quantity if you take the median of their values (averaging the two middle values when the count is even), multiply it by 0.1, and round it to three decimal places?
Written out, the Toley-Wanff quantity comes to 0.453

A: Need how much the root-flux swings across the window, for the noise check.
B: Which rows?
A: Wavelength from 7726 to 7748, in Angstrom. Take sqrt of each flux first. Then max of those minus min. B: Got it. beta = 0.102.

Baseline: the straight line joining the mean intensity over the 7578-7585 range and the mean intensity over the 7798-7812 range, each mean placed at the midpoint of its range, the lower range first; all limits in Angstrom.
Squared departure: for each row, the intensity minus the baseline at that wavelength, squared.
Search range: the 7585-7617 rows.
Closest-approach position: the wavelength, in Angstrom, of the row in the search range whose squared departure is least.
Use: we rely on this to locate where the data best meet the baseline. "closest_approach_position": 7593.96 Angstrom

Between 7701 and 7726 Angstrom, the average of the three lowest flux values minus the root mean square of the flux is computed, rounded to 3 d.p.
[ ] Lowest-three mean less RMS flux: -0.157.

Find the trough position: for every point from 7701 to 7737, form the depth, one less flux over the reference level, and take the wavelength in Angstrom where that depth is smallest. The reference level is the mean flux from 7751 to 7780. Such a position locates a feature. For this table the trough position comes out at 7717.35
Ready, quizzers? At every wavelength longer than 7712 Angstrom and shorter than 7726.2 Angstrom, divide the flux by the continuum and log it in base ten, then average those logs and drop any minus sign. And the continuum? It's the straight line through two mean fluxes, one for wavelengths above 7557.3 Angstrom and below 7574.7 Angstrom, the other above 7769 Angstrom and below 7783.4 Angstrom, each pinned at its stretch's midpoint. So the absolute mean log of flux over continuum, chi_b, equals 0.014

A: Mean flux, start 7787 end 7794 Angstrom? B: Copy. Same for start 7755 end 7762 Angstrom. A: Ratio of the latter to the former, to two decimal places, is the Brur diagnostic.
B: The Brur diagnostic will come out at 1.03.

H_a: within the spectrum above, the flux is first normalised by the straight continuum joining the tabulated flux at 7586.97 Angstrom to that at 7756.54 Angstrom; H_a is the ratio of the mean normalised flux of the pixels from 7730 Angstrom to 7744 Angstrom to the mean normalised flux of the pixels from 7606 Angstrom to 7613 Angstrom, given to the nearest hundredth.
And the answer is 0.99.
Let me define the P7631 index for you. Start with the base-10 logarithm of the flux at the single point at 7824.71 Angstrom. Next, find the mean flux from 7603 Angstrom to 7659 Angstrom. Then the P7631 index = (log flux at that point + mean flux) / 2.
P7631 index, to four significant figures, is 2.574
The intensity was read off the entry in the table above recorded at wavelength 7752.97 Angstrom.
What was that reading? 4.3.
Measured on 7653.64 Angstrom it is 4.5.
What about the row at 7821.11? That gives 5.06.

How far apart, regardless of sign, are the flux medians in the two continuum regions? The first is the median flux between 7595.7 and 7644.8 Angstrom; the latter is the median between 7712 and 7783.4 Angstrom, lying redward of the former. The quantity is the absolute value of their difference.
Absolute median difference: 0.015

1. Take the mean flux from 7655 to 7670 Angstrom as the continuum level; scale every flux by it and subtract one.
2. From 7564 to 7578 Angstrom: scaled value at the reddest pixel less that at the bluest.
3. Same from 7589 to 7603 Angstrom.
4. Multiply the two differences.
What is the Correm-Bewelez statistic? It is 0.0006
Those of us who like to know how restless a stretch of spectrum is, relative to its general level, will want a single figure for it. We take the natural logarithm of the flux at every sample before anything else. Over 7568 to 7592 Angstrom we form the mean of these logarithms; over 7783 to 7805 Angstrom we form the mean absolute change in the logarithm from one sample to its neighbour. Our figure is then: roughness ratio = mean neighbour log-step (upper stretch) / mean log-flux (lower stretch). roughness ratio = 0.014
